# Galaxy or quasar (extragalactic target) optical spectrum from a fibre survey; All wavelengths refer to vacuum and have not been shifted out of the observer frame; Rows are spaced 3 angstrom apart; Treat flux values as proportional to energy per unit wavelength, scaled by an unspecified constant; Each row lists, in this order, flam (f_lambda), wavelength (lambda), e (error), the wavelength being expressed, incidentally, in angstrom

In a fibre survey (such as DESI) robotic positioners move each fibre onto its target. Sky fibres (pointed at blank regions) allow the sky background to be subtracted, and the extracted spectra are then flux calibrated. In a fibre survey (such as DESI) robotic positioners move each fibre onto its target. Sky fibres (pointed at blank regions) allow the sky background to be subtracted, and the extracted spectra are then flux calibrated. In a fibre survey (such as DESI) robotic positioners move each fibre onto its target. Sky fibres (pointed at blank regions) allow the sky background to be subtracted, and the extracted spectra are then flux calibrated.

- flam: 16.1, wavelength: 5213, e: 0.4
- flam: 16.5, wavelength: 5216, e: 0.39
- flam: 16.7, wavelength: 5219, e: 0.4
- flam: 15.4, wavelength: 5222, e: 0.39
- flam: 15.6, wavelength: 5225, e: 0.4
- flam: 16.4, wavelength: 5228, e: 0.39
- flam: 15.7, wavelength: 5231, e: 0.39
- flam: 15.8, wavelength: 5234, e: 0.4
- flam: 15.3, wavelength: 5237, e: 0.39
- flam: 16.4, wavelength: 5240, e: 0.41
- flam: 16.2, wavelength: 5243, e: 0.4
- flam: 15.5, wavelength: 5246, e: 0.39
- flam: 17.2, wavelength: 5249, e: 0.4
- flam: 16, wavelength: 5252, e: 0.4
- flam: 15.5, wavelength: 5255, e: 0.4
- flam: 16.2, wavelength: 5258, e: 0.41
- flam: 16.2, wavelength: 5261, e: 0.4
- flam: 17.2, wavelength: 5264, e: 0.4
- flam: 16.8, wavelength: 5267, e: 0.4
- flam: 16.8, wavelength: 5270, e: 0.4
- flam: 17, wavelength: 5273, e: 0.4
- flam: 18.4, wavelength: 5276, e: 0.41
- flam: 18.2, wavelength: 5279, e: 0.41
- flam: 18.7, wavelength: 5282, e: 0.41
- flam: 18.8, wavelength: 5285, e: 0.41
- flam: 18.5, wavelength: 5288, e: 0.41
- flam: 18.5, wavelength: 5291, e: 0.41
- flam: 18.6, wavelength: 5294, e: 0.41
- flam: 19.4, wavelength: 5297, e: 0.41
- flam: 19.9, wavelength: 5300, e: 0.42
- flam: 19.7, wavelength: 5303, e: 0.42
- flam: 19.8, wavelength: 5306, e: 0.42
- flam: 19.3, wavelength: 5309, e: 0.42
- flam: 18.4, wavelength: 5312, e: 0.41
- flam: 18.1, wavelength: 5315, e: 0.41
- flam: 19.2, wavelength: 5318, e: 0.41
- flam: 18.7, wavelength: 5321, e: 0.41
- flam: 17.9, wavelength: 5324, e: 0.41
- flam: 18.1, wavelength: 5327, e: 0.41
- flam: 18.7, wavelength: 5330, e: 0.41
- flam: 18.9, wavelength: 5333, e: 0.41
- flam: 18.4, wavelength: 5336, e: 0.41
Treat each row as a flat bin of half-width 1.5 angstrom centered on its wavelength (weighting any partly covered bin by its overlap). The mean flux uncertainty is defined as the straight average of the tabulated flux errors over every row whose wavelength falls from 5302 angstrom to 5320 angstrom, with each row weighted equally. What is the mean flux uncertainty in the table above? 0.415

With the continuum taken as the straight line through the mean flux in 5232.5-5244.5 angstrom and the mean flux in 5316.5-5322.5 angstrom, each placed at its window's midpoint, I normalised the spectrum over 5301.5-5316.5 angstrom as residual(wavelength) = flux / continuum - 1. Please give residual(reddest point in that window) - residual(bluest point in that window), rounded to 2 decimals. -0.11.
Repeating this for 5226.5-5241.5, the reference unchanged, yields -0.03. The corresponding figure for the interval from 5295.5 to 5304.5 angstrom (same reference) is 0.00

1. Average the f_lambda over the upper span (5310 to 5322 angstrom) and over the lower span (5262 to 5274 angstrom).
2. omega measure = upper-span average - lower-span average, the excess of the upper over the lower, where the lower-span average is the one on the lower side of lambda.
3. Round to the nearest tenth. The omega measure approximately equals 1.7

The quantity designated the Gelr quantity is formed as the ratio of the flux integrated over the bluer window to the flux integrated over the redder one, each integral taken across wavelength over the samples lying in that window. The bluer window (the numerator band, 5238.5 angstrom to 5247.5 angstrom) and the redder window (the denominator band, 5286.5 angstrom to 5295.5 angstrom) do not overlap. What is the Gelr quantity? 0.87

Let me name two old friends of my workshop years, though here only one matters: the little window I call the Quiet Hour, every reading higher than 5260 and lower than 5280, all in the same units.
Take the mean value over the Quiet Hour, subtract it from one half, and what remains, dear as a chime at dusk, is -16.7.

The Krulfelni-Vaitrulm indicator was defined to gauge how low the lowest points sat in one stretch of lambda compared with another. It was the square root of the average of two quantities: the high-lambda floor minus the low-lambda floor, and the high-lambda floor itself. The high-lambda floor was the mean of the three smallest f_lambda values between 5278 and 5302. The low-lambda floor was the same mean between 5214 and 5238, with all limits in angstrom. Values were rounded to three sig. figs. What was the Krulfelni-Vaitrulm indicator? 3.27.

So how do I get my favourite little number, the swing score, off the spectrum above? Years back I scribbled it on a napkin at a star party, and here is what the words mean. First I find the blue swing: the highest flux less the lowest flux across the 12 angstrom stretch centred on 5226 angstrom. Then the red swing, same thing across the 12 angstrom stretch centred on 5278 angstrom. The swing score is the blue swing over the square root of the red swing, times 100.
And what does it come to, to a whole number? 77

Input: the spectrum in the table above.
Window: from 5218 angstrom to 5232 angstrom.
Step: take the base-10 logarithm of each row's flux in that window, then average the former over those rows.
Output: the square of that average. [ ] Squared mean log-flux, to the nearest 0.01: 1.45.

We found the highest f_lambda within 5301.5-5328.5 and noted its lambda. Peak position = 5306 angstrom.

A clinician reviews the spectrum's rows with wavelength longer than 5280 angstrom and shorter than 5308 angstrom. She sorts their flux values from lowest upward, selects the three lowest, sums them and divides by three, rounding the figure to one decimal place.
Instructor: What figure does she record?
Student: 18.5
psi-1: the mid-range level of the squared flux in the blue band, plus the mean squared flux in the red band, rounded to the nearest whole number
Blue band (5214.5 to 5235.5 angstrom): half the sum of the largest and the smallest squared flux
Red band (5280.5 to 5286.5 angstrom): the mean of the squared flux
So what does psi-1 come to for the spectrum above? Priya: 610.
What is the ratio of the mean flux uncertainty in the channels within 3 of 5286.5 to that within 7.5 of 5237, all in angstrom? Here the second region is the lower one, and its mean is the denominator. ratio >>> 1.030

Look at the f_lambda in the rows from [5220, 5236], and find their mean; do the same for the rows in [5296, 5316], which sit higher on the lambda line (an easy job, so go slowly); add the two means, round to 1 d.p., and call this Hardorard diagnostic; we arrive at 35.0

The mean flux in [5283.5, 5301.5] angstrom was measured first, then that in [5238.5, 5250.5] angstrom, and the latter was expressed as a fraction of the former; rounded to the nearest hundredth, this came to 0.86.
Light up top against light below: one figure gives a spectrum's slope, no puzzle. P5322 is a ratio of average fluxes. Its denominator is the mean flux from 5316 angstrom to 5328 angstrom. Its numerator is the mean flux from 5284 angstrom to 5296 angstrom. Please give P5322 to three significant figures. 1.01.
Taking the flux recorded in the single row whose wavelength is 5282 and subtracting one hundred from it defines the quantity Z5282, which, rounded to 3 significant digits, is -81.3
